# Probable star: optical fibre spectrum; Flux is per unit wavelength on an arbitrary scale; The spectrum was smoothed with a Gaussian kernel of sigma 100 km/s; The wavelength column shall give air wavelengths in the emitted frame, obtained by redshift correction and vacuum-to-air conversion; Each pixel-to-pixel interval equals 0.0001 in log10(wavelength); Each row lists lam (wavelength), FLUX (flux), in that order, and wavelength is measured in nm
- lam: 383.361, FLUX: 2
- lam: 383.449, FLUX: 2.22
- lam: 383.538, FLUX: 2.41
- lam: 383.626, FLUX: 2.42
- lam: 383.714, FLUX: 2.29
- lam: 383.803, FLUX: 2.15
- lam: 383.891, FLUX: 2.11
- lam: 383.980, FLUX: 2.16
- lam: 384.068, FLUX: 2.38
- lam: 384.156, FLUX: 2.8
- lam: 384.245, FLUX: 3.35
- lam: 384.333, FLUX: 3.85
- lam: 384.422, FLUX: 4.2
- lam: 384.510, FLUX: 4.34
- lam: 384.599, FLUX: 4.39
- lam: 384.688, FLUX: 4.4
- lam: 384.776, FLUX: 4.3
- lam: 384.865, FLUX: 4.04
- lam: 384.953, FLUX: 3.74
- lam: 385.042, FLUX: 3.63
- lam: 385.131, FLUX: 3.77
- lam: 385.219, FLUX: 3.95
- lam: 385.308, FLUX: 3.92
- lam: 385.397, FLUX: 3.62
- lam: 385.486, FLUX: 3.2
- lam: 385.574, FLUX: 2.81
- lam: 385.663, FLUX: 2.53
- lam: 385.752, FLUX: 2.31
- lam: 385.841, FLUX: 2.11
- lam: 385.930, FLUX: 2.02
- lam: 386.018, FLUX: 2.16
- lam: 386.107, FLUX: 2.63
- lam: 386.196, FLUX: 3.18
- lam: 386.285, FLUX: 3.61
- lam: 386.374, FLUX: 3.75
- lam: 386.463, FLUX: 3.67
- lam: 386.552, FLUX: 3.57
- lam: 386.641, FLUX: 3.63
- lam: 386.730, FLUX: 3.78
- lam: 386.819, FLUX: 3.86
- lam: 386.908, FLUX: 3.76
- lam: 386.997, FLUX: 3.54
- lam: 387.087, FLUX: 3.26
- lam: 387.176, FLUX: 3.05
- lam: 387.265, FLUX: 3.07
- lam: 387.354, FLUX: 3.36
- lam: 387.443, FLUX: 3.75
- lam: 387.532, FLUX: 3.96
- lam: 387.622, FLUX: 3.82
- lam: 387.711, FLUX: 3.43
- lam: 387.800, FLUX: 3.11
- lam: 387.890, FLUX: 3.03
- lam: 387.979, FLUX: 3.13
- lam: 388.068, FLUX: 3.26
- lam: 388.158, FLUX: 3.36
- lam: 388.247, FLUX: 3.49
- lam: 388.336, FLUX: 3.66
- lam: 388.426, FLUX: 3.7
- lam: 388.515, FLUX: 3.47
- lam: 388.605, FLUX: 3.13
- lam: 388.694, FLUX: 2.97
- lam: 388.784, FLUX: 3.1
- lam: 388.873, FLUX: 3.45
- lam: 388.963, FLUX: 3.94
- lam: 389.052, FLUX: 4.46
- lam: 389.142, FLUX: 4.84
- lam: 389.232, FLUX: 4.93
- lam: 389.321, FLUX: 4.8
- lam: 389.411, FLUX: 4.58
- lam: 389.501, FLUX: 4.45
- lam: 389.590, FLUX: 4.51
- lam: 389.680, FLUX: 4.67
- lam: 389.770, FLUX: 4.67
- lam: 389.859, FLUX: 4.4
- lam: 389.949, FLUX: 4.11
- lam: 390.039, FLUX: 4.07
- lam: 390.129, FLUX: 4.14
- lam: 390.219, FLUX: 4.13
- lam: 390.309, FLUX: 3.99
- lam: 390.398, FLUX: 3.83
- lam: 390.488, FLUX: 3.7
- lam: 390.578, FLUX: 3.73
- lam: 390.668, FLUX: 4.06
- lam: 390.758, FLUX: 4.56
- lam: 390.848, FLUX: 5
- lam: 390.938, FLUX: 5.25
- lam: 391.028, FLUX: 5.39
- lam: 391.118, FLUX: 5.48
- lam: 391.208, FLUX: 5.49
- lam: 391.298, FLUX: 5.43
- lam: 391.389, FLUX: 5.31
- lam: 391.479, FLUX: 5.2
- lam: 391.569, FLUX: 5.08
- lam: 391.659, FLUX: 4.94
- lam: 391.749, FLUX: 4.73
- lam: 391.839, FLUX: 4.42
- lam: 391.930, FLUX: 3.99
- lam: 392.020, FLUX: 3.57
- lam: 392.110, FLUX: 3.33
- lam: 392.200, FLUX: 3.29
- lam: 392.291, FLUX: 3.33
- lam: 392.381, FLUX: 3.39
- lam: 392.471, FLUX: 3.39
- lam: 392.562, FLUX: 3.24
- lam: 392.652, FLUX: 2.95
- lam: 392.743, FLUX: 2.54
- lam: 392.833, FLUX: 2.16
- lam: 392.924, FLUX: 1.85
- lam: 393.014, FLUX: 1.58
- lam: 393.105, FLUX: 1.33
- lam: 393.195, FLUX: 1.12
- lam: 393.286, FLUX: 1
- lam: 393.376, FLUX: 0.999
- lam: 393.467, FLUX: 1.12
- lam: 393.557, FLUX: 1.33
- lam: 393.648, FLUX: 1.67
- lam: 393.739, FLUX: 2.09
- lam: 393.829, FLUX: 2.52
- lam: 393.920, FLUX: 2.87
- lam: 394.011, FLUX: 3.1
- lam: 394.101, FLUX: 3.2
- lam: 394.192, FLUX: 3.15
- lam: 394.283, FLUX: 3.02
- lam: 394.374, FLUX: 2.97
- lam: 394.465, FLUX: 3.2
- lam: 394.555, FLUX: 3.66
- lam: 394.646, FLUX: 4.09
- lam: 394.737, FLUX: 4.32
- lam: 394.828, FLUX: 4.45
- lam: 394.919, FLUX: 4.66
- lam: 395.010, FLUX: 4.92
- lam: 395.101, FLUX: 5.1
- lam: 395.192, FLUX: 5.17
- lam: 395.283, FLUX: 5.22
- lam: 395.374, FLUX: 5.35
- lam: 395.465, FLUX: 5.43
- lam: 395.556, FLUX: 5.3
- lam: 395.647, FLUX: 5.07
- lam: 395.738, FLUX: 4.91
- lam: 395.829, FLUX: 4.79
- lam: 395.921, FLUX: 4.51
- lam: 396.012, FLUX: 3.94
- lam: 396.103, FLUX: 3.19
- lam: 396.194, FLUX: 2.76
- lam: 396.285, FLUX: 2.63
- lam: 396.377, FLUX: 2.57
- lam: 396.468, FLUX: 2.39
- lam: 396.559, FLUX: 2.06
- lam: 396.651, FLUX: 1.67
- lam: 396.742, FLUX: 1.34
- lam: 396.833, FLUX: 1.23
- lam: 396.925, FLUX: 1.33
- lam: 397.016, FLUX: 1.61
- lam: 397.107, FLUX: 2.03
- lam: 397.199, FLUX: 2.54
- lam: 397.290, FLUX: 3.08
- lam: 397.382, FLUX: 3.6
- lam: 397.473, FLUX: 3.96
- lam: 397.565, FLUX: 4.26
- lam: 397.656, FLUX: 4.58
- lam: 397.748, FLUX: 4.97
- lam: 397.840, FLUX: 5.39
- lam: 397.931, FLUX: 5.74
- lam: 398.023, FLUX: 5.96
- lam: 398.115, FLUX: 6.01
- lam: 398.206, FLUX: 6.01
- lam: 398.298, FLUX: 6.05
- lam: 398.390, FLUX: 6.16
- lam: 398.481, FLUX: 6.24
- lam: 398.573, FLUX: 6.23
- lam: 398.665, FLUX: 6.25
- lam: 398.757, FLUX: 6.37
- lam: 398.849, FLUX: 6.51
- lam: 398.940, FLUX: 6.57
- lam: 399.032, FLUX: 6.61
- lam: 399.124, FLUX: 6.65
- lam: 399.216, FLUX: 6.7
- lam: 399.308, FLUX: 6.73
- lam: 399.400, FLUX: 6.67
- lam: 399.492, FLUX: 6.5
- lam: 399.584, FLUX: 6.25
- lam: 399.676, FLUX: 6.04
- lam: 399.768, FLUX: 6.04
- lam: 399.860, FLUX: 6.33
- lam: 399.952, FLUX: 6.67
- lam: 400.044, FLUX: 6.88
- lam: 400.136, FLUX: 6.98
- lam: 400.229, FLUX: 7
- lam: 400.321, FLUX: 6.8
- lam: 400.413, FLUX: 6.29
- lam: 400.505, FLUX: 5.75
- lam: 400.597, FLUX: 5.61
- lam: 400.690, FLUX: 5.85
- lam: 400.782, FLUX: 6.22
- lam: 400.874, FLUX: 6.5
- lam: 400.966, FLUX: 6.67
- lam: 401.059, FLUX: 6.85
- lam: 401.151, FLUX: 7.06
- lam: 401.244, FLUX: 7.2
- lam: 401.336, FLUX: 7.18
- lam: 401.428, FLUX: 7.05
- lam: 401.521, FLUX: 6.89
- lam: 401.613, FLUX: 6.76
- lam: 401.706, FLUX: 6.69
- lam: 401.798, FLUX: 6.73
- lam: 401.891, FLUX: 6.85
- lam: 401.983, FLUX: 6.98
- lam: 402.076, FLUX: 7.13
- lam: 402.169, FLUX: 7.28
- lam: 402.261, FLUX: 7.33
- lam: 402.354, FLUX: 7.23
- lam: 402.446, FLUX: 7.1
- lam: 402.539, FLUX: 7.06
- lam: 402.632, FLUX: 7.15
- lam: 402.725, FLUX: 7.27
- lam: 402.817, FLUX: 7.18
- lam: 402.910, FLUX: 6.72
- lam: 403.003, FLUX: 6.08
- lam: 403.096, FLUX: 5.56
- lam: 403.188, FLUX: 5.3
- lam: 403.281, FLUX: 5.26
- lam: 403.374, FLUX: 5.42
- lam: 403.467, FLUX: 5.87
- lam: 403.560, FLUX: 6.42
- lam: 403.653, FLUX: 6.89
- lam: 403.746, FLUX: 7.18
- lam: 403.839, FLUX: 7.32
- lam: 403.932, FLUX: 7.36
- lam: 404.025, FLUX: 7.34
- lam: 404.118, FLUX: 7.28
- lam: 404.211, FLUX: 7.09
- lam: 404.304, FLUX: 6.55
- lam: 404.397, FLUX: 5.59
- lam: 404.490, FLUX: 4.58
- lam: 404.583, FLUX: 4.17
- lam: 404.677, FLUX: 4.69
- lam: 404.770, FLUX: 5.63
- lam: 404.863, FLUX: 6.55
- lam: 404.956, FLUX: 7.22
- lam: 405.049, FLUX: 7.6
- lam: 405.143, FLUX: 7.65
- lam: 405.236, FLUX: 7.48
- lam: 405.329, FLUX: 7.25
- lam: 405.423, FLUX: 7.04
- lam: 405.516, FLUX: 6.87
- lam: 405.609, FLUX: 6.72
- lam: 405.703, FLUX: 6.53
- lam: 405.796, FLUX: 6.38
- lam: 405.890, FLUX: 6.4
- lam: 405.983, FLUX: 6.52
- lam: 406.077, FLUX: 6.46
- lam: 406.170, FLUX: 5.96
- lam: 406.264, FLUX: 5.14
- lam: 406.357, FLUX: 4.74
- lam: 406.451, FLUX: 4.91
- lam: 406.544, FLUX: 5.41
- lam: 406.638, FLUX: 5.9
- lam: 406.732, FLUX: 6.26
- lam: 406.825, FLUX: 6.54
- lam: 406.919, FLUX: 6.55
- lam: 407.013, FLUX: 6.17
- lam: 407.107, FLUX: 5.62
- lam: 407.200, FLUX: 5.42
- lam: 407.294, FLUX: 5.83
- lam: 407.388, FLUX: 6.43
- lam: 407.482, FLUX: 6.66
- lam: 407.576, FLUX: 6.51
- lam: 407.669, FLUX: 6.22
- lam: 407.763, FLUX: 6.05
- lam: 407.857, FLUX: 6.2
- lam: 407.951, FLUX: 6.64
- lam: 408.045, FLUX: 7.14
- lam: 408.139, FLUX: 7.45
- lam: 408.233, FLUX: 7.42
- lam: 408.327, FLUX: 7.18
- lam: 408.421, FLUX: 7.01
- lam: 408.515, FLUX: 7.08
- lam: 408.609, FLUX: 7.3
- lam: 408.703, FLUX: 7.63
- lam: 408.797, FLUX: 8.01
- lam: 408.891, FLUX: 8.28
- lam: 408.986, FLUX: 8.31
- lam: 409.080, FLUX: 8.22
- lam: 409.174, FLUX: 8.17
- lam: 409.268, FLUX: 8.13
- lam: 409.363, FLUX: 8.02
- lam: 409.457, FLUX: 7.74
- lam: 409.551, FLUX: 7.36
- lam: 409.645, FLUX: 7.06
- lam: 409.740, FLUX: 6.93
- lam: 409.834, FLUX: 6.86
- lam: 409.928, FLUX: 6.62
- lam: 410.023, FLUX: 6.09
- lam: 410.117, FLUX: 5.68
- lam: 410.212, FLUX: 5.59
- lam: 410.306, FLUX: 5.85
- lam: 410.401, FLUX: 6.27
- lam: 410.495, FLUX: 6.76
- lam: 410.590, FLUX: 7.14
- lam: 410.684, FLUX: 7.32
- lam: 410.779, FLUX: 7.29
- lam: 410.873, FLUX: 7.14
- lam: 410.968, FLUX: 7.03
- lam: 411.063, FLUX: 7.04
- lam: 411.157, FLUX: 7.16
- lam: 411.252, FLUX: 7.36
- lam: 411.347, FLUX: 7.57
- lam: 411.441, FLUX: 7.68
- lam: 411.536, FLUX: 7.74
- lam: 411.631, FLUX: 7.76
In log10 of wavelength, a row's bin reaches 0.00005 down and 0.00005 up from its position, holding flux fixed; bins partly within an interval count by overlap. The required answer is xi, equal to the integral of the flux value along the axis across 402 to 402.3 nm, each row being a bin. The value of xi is 2.2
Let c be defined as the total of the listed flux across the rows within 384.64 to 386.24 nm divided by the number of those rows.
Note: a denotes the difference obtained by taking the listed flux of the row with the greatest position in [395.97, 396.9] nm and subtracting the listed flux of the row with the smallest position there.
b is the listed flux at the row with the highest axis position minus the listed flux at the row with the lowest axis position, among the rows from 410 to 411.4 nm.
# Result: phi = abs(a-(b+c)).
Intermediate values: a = -2.7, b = 1.5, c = 3.2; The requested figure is 7.4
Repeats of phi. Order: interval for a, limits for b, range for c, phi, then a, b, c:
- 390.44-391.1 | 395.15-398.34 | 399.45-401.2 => 5.6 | 1.7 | 0.9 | 6.4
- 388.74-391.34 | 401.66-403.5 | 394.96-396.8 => 0.8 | 2.3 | -0.8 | 3.9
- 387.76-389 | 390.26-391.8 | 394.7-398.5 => 4.0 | 0.8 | 0.7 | 4.1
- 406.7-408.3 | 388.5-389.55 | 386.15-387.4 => 3.3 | 1.2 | 1.0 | 3.5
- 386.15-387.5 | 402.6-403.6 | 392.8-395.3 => 1.6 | 0.6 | -0.7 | 2.9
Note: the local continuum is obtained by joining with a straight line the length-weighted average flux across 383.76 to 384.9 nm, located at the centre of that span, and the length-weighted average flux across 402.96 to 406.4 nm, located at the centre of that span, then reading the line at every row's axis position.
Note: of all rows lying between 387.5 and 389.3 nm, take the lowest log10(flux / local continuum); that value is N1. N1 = -0.1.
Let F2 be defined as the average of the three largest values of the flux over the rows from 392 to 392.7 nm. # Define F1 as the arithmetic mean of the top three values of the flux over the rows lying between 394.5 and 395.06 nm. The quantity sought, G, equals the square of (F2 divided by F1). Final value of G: 0.5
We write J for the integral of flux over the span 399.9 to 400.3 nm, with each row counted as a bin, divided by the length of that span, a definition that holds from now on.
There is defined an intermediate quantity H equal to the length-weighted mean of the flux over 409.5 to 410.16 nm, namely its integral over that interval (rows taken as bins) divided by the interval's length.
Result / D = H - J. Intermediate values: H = 6.67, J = 6.9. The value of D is -0.2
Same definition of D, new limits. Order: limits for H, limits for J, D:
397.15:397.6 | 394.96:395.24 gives -1.6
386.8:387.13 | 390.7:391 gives -1.3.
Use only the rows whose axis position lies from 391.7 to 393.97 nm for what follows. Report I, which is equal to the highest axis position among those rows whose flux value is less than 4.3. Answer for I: 393.920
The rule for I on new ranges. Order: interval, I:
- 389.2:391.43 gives 390.668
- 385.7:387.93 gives 387.890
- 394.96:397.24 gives 397.199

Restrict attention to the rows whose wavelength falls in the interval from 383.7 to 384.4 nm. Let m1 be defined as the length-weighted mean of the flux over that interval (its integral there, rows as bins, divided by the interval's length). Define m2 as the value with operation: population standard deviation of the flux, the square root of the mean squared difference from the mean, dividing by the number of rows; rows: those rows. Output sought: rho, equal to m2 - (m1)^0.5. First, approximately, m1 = 2.7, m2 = 0.61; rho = -1.0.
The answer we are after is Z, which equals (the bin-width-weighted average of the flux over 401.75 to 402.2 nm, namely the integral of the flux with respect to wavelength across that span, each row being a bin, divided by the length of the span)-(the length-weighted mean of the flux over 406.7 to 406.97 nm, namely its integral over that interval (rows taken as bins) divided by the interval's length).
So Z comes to 0.5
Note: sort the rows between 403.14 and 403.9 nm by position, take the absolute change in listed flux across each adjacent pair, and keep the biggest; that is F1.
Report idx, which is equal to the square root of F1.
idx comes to 0.742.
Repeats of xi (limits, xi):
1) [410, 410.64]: 4.0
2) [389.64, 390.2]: 2.4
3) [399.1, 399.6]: 3.3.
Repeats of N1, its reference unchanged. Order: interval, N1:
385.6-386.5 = -0.3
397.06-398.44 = -0.4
